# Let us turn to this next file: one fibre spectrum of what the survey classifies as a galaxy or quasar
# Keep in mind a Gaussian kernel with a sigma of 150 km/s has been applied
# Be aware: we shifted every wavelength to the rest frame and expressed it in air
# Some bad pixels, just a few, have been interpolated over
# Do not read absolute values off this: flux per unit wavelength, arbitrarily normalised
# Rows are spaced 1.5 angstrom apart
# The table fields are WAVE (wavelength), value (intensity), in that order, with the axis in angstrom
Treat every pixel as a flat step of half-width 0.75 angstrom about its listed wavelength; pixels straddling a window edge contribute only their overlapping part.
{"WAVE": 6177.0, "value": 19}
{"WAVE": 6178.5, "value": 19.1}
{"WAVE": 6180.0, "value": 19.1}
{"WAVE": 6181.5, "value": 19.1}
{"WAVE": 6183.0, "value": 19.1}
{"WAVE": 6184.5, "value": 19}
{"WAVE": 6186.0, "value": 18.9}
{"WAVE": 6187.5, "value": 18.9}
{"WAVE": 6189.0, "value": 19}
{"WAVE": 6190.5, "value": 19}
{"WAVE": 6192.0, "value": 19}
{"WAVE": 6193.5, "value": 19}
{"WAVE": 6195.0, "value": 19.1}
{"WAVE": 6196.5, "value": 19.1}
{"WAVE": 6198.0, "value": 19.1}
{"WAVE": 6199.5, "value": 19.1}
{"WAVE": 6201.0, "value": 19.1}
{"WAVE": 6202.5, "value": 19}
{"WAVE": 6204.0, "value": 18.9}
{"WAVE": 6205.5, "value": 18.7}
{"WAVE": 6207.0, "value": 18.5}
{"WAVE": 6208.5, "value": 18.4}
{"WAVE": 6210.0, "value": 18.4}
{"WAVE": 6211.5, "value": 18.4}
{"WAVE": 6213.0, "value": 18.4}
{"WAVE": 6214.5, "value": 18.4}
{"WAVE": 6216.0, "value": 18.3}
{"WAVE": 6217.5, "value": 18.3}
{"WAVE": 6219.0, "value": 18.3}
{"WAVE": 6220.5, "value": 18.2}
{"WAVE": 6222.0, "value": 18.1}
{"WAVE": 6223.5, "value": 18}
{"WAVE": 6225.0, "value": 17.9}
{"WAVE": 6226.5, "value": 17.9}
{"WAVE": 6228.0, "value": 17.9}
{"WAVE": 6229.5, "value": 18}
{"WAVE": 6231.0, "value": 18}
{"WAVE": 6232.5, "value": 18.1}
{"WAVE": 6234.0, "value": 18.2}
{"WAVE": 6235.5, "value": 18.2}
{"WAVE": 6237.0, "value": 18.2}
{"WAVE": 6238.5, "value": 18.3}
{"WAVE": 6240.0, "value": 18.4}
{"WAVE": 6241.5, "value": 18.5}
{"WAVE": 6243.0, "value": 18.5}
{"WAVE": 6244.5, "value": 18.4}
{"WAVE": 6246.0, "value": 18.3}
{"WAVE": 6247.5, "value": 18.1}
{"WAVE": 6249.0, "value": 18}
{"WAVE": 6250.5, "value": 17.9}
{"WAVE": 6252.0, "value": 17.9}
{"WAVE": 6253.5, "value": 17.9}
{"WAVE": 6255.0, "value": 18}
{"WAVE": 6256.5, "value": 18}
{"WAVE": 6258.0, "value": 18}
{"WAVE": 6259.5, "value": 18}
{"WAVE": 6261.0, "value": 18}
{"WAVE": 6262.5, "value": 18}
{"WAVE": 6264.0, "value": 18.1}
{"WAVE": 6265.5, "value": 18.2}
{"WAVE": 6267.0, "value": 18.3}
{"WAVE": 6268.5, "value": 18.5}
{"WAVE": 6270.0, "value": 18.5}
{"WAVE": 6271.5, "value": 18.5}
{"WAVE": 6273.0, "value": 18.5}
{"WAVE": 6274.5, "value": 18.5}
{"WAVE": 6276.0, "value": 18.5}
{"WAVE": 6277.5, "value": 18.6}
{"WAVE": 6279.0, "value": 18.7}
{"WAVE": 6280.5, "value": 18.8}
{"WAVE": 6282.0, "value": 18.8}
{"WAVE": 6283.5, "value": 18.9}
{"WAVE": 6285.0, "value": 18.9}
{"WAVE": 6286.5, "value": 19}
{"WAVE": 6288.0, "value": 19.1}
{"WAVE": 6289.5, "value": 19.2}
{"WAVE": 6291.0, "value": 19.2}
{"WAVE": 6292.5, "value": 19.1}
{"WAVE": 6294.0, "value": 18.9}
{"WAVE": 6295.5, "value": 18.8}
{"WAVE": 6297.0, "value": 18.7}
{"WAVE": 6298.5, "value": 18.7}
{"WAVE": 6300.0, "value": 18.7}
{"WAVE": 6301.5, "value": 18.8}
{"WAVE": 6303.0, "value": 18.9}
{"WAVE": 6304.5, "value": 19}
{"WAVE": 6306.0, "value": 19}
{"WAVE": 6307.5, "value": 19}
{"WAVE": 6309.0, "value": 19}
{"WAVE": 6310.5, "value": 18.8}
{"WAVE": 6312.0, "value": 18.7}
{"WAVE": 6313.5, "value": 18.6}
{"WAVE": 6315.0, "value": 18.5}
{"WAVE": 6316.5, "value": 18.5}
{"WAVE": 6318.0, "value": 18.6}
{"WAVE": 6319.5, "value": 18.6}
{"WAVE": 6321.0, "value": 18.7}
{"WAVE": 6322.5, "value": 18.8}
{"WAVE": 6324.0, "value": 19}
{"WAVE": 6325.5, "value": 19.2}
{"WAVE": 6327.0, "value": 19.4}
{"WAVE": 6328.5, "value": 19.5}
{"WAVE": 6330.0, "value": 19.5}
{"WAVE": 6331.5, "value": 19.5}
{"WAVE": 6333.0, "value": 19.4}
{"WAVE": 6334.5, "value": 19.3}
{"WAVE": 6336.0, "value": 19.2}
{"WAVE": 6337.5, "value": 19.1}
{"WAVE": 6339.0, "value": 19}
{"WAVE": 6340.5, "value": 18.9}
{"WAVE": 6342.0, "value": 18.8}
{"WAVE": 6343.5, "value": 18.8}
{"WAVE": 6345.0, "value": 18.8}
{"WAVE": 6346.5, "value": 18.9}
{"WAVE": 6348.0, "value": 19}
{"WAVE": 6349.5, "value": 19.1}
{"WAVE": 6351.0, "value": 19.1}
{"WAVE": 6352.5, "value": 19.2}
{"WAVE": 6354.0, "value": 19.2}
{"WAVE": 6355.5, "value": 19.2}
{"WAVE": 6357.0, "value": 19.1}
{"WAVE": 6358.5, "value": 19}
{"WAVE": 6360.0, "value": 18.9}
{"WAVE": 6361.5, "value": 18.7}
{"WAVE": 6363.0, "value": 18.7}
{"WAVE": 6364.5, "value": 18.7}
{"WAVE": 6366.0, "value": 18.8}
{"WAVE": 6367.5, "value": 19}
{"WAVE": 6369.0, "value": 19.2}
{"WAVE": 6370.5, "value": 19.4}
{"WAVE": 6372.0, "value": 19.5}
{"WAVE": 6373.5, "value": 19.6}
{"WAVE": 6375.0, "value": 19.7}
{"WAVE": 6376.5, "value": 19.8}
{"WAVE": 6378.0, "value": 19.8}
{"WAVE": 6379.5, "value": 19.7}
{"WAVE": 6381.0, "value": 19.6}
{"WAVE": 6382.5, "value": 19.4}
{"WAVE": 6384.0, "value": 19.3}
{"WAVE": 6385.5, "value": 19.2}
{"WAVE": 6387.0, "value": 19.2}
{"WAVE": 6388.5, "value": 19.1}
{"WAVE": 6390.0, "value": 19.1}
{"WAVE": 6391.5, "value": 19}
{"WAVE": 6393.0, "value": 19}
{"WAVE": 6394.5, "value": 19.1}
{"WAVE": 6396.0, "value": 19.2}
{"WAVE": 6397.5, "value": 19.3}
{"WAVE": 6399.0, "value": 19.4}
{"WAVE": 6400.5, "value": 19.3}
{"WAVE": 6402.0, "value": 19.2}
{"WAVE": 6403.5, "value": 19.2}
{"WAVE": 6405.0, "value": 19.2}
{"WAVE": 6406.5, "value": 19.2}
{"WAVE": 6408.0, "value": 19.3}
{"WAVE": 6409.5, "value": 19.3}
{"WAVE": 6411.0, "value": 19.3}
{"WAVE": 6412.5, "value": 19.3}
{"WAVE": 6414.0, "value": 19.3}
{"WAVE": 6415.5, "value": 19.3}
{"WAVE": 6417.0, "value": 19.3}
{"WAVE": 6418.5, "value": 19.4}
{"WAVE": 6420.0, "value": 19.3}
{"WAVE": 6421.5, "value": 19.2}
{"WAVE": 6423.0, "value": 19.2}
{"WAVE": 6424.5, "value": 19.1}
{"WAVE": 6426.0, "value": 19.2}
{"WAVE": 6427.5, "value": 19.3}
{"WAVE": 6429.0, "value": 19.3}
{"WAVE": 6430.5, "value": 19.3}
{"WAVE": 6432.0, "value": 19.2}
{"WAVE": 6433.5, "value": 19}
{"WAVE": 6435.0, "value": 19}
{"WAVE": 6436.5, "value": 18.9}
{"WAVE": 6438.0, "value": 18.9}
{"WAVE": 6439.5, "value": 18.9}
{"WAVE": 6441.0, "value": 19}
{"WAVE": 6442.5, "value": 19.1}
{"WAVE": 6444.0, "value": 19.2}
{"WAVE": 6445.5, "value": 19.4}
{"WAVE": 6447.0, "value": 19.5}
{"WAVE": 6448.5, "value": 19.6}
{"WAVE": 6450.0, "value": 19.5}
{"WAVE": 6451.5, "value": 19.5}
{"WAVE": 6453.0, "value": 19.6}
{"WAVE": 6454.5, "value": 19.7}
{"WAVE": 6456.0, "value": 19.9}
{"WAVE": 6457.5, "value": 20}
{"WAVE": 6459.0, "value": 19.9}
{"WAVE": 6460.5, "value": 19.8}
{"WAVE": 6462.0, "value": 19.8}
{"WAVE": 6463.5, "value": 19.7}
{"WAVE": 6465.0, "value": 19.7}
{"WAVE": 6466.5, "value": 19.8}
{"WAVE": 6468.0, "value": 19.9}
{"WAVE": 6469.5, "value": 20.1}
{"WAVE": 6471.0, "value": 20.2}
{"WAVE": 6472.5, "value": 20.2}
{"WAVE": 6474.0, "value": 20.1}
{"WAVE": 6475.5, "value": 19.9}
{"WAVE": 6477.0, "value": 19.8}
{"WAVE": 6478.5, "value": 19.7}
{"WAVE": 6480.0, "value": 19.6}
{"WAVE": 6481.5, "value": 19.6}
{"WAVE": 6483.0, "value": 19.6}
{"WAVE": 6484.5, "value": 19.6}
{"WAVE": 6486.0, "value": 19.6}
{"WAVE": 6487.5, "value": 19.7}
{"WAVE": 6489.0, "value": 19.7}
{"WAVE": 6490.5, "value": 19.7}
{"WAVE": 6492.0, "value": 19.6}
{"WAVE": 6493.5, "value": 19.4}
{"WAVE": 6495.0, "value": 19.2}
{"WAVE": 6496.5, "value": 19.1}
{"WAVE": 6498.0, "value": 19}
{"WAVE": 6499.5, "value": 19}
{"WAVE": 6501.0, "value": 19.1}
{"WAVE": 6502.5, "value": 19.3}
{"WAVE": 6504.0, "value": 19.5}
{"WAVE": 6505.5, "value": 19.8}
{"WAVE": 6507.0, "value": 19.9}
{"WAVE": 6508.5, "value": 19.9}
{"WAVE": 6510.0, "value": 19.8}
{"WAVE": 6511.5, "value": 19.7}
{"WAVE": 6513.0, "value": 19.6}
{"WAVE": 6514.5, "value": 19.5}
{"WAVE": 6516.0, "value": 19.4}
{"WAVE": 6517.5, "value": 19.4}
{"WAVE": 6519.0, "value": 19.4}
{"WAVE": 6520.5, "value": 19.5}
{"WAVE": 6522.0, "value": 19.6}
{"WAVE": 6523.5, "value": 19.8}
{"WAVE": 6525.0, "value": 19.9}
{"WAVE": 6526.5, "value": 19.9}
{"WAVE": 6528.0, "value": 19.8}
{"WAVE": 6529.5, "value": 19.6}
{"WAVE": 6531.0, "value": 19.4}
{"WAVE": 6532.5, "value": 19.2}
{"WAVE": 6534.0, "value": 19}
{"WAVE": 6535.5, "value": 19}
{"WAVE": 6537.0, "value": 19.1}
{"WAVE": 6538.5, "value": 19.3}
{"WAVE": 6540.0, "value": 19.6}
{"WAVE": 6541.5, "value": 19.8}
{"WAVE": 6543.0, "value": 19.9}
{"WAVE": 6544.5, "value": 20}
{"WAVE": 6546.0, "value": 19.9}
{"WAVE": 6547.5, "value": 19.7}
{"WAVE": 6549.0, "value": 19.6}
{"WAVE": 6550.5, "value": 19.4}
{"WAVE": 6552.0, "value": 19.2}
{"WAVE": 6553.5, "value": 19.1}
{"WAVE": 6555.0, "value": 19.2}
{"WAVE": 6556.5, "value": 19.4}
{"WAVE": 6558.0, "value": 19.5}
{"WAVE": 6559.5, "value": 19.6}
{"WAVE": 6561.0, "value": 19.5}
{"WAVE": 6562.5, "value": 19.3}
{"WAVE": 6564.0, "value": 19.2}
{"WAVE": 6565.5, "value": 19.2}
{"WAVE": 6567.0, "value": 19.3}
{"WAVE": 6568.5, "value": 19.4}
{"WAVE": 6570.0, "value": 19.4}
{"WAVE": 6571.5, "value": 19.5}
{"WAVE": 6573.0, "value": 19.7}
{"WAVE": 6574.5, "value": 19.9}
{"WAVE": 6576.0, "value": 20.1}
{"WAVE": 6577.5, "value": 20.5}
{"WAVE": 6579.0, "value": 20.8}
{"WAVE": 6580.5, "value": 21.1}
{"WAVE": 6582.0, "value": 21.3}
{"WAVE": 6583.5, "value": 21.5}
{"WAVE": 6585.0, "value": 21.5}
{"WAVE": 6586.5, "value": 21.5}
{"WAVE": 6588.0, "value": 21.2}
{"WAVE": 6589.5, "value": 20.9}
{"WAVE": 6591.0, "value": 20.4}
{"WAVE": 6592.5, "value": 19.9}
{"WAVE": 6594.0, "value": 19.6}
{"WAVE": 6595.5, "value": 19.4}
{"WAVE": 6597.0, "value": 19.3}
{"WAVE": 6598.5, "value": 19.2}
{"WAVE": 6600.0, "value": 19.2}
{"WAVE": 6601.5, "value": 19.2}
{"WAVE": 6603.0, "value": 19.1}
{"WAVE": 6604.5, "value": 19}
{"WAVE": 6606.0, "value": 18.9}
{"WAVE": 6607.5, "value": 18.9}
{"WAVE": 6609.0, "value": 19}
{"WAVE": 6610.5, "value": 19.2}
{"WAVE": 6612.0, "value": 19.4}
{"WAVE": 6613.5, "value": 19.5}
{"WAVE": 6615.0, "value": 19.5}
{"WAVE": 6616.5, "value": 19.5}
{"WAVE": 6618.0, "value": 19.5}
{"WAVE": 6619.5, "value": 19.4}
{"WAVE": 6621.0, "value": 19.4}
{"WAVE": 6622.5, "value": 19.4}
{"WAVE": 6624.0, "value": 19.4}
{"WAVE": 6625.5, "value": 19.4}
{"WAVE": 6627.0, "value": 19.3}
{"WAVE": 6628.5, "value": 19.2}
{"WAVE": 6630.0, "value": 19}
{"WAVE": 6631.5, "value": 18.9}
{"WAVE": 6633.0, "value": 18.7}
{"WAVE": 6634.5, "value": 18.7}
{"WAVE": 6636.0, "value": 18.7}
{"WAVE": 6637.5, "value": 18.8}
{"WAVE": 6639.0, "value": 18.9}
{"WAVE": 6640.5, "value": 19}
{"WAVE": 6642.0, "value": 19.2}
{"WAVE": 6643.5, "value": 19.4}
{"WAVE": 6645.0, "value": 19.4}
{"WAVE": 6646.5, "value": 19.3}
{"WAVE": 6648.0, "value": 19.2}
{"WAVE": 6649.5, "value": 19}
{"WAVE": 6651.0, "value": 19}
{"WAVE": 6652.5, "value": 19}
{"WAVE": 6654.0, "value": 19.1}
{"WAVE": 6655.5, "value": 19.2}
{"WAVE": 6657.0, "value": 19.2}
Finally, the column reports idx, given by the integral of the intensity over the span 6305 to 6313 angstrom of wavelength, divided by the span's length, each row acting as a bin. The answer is 18.9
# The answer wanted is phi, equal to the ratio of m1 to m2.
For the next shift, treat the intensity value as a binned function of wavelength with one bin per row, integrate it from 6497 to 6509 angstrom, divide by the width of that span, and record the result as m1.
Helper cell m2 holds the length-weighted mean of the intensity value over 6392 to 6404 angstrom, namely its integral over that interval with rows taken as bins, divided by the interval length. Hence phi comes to 1.01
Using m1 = 19.4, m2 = 19.2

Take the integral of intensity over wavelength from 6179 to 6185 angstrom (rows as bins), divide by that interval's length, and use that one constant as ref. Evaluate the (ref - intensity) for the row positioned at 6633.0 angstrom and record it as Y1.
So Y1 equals 0.38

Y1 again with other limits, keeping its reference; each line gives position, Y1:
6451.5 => -0.42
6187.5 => 0.18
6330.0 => -0.42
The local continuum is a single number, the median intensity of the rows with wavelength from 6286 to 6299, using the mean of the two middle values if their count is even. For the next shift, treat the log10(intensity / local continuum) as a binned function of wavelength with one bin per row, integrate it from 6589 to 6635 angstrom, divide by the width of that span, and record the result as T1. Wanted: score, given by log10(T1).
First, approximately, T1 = 0.007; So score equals -2.13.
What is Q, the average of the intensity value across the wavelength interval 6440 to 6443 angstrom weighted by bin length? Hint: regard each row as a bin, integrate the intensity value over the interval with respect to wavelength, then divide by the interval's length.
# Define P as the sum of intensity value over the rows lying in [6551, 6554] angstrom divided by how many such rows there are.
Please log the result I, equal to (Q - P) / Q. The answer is -0.006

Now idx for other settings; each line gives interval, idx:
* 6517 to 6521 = 19.4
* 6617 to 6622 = 19.4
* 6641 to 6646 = 19.3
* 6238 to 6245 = 18.4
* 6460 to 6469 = 19.8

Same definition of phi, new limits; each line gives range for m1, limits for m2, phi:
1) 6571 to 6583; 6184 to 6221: 1.09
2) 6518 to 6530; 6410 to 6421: 1.02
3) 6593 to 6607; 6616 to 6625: 0.99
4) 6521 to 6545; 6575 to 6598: 0.95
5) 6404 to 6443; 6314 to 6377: 1.01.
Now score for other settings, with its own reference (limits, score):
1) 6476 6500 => -1.95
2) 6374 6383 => -1.82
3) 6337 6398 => -2.47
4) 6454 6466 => -1.74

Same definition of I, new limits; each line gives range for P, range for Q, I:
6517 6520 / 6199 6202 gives -0.016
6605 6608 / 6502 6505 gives 0.028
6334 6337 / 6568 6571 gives 0.008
